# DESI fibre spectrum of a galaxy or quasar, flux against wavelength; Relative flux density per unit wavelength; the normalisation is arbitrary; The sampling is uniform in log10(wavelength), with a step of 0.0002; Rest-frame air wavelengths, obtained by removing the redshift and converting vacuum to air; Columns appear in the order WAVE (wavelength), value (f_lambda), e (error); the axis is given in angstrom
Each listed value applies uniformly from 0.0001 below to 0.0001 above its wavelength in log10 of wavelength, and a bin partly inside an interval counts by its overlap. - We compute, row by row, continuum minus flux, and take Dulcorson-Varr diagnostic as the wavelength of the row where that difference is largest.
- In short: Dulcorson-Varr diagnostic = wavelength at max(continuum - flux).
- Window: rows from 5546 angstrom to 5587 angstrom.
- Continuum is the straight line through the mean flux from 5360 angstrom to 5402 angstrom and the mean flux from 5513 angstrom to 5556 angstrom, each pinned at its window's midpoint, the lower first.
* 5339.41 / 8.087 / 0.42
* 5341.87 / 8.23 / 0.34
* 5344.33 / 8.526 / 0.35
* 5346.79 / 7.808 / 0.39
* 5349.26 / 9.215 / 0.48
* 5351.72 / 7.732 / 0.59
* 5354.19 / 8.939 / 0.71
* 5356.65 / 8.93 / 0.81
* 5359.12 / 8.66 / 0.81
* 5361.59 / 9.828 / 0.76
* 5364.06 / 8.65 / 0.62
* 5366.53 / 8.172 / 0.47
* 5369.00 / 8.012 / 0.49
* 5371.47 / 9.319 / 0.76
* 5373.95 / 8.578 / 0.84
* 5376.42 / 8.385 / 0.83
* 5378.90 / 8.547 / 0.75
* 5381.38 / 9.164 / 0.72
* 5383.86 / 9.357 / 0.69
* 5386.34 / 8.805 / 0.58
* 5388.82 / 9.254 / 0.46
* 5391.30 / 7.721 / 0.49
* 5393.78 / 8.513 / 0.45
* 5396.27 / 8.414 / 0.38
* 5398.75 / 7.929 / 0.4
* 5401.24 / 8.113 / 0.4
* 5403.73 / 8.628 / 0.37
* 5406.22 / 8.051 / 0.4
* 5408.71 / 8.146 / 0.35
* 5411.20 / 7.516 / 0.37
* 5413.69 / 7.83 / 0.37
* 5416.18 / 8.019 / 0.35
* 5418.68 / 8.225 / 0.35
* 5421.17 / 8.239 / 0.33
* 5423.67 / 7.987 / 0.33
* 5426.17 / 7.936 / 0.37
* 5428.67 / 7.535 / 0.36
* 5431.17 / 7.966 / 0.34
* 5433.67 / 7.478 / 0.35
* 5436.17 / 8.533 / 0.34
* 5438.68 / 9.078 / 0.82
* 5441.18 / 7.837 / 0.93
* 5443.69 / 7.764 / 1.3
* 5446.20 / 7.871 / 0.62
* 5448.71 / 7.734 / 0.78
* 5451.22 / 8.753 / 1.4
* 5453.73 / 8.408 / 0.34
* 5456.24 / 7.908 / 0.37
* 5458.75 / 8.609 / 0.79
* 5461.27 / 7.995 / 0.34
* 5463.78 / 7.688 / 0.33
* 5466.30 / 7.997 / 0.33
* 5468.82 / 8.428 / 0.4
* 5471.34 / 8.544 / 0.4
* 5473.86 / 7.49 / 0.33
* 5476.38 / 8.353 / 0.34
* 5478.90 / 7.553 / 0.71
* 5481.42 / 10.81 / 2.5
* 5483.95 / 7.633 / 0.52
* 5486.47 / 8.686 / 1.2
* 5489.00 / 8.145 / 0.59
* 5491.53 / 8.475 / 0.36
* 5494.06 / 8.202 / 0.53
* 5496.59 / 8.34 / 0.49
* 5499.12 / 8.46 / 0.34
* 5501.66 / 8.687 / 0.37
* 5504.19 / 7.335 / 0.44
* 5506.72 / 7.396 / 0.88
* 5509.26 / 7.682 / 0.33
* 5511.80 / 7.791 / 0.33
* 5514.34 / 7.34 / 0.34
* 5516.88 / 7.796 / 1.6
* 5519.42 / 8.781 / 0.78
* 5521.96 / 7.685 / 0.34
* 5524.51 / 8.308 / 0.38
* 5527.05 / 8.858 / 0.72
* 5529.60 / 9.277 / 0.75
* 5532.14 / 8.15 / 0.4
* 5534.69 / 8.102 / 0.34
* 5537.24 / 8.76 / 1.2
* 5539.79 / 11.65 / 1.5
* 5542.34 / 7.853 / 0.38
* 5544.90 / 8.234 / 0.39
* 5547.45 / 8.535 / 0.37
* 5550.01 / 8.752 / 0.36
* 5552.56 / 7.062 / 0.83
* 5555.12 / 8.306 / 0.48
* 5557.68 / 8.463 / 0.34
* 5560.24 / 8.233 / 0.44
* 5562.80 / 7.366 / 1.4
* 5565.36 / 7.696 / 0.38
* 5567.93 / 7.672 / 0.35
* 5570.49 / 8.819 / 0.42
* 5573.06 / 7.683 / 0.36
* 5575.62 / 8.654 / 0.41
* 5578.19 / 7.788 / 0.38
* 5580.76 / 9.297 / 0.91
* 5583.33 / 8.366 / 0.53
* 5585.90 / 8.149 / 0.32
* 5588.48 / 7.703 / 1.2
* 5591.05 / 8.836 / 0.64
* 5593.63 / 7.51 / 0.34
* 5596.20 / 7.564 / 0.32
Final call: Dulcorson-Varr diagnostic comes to 5552.56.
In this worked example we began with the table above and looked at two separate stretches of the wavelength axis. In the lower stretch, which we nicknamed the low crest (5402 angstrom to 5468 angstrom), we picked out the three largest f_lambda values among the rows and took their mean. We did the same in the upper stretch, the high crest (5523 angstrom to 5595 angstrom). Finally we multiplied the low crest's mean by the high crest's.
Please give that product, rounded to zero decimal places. 89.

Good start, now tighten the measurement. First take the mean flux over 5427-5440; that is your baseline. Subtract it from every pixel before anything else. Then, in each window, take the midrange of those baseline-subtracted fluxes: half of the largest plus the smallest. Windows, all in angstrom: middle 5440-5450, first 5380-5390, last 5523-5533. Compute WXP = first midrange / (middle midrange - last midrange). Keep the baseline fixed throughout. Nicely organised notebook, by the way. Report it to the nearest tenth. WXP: -1.1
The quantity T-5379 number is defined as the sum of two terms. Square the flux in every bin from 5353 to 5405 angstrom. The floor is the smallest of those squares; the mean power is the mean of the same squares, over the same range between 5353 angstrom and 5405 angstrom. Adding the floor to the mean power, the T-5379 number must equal 135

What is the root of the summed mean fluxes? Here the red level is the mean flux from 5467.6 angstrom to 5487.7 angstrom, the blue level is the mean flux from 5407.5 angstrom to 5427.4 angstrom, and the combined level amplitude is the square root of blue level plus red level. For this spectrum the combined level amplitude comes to 4.05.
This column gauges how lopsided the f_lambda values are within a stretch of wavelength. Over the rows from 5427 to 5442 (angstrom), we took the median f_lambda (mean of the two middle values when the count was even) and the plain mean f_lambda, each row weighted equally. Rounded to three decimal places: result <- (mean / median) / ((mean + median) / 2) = 0.128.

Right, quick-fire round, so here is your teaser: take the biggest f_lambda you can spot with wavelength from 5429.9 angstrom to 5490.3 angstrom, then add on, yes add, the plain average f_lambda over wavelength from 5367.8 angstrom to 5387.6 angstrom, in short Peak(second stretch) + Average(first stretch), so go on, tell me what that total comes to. 19.6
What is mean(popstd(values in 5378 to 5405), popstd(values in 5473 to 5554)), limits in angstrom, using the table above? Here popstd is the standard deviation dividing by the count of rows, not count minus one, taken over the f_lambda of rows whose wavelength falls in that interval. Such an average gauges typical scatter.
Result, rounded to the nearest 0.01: 0.72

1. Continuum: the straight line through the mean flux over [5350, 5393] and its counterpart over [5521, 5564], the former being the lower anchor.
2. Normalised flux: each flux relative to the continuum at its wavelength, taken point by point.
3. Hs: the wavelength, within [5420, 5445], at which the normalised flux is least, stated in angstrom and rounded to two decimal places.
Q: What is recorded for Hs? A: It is 5433.67 angstrom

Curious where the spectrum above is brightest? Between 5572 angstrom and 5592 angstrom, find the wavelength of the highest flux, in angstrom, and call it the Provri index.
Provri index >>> 5580.76 angstrom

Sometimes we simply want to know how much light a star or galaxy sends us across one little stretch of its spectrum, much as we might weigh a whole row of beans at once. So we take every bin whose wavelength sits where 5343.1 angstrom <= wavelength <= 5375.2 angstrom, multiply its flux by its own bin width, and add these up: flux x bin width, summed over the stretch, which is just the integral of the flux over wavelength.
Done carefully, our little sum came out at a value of 277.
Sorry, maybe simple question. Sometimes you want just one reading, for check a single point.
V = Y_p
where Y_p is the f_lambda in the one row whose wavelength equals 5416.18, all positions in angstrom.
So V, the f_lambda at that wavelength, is 8.019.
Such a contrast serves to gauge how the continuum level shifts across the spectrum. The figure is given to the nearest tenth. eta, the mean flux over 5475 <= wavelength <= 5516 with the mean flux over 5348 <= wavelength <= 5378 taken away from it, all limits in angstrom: -0.5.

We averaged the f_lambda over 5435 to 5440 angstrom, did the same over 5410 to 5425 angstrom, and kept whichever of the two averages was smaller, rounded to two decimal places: 7.97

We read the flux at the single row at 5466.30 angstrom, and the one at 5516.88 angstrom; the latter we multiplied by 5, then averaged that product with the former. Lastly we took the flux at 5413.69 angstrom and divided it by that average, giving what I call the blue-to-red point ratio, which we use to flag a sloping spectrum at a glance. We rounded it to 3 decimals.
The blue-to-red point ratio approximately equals 0.333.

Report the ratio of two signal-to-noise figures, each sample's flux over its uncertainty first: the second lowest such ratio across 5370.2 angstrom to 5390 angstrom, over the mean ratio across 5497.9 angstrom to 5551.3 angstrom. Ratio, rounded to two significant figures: 0.57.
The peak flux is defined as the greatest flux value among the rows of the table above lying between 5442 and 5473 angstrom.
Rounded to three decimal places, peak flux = 8.753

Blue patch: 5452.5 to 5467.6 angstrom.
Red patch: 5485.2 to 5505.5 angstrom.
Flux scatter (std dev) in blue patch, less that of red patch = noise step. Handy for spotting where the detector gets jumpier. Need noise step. -0.09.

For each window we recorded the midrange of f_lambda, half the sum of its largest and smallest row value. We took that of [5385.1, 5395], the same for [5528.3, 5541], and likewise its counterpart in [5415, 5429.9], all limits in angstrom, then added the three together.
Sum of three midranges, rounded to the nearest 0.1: 26.3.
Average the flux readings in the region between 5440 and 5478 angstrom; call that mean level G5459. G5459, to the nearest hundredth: 8.09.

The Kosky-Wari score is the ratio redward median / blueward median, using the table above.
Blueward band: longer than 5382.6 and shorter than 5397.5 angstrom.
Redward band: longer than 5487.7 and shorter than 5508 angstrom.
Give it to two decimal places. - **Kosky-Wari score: 0.96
